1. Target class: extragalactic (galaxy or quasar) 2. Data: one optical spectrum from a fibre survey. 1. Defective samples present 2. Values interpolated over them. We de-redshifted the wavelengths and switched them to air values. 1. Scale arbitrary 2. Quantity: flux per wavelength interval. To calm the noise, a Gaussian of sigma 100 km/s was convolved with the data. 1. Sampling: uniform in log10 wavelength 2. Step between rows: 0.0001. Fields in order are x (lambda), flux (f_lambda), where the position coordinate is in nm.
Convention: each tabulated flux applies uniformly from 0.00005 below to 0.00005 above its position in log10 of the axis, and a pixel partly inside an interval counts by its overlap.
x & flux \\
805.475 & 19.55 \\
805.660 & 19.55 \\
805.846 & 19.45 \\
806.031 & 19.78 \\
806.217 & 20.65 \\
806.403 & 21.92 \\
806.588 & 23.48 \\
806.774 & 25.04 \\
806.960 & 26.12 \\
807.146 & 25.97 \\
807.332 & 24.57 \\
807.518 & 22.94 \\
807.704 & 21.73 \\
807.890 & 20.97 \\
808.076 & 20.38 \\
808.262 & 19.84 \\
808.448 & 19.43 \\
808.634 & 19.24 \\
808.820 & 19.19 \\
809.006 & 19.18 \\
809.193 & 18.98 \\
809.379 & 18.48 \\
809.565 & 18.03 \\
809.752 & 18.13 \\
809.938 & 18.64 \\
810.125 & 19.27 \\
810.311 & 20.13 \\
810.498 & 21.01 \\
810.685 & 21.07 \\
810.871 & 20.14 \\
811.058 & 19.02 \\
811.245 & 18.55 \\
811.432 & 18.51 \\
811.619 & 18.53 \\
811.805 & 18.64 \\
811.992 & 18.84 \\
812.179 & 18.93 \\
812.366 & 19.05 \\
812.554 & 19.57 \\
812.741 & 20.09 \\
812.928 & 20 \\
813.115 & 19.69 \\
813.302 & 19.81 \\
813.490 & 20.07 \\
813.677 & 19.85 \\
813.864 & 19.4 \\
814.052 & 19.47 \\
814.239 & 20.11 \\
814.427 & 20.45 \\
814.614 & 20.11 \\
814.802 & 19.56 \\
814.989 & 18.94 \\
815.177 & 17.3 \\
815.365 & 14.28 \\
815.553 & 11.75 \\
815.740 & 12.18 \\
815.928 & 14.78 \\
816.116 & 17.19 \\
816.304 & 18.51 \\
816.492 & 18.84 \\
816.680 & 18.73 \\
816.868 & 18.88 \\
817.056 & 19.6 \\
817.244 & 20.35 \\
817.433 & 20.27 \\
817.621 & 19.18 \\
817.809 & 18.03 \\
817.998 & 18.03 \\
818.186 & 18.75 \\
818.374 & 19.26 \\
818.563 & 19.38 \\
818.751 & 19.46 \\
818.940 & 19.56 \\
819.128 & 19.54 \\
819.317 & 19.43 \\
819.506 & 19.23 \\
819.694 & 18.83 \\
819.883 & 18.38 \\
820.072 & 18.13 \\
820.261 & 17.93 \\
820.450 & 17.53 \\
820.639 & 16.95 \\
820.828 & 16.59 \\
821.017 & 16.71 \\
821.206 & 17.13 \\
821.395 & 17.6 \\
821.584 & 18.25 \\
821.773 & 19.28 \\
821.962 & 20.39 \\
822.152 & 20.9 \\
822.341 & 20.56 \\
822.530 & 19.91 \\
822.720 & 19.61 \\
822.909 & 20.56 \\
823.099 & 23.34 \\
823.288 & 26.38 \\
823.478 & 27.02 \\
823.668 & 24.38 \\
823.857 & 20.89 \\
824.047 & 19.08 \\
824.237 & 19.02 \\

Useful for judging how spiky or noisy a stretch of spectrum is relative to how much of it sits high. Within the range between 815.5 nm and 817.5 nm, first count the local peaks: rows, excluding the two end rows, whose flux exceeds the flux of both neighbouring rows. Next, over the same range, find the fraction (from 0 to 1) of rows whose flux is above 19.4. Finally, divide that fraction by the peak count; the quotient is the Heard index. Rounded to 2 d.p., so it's 0.14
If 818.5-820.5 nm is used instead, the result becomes 0.36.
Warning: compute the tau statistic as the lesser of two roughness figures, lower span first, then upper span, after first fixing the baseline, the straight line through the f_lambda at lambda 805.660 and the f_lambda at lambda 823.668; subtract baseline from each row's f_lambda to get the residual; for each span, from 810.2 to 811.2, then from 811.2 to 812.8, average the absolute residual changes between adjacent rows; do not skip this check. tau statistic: 0.17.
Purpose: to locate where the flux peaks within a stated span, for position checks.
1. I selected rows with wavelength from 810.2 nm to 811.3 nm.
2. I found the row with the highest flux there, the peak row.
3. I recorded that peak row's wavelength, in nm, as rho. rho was 810.685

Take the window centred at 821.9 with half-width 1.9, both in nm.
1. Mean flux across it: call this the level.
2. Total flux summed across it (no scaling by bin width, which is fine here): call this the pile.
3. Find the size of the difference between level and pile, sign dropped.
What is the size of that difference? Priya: 379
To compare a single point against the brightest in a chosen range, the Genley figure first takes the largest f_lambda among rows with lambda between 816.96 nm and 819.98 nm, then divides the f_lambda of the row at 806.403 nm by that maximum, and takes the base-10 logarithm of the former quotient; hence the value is 0.032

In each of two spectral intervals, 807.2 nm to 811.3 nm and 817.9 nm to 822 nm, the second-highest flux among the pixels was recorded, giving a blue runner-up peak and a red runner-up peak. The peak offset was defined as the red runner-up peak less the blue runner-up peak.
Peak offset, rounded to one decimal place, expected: -3.4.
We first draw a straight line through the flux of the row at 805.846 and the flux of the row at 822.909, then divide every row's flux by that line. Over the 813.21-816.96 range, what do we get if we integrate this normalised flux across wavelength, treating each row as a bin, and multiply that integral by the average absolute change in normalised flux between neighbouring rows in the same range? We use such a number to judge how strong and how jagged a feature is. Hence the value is 0.16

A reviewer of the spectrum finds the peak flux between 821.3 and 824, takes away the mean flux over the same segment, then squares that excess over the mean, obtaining 32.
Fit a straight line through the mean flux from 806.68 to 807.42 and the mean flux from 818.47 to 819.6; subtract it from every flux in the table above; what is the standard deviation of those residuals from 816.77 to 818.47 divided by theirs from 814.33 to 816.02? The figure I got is 0.24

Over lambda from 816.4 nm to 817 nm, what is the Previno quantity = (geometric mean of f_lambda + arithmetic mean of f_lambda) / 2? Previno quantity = 18.8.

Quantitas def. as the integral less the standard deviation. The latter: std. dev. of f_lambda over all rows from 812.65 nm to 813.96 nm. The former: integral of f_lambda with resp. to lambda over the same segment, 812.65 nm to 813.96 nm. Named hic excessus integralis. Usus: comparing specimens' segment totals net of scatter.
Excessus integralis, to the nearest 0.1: 25.8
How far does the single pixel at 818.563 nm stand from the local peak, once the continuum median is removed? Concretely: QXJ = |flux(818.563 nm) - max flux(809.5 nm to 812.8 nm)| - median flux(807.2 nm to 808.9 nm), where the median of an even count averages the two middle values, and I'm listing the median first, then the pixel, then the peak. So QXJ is -18.7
